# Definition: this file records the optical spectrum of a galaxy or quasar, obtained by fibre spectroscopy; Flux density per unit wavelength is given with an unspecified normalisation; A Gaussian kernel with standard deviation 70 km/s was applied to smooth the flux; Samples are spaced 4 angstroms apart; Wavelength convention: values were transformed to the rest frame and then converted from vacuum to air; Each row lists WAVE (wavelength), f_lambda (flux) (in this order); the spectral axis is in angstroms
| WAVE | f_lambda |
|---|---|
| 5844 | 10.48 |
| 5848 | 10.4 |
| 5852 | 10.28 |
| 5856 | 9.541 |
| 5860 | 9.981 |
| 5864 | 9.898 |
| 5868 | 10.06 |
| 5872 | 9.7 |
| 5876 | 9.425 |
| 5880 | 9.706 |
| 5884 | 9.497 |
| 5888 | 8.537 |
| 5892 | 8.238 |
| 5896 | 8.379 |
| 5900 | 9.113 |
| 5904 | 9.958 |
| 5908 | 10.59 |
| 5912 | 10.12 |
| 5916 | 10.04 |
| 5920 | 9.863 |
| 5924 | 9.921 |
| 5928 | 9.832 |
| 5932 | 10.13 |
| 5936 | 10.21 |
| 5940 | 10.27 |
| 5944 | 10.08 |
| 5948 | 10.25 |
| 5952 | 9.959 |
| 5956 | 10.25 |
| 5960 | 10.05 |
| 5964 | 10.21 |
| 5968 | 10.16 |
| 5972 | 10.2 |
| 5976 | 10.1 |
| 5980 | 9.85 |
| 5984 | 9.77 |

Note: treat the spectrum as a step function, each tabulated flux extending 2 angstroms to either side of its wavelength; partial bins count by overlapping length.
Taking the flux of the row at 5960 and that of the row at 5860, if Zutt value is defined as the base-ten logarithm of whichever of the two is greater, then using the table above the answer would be 1.00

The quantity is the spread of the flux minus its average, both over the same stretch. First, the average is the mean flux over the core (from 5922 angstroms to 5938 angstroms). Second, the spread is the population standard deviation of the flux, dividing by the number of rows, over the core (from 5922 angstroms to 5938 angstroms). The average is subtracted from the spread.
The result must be -9.9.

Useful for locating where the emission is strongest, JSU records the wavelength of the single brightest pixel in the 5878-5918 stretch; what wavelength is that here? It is 5908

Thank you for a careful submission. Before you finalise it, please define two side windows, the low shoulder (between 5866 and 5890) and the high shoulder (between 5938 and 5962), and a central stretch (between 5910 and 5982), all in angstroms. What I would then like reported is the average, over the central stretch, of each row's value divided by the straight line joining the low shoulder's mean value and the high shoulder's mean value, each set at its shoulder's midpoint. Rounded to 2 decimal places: 1.00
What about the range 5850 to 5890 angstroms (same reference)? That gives 1.03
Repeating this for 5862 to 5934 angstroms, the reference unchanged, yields 0.99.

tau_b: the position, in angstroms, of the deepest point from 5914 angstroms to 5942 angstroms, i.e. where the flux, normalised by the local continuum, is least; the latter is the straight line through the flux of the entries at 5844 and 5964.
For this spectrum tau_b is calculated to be 5928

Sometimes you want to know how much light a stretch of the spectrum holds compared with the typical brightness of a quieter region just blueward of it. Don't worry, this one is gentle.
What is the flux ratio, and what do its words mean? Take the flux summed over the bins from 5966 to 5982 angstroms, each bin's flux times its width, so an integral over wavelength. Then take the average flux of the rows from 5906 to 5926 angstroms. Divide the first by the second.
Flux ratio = 16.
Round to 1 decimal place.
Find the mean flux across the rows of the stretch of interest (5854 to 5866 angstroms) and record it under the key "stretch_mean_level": 9.8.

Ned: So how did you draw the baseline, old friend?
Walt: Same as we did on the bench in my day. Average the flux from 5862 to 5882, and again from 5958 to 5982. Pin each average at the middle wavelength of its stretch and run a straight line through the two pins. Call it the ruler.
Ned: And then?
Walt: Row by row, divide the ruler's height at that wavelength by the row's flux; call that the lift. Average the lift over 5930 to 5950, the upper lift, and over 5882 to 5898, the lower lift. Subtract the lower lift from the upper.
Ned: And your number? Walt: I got -0.16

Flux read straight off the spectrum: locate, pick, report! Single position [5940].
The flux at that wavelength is 10.27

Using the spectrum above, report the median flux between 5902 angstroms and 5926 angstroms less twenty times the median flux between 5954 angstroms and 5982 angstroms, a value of -193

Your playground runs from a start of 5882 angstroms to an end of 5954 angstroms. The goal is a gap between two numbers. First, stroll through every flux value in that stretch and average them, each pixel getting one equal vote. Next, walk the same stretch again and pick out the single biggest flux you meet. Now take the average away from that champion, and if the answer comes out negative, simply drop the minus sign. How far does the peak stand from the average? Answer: 0.87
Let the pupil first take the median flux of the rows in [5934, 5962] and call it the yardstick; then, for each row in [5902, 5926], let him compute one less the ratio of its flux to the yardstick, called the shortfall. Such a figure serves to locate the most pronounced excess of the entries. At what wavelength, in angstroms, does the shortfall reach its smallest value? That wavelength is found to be 5908 angstroms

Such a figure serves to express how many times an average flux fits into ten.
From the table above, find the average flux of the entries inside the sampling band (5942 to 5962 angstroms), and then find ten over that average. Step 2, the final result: 0.99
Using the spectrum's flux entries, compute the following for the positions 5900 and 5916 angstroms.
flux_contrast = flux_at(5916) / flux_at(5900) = 1.10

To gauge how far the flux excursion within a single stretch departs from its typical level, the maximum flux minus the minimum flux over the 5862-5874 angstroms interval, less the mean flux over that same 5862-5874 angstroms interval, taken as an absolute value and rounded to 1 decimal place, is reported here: 9.5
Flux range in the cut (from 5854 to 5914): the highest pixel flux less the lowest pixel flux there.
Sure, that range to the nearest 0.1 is 2.4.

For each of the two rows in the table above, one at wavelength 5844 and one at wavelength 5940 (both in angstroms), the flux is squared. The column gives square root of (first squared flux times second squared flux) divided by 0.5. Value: 215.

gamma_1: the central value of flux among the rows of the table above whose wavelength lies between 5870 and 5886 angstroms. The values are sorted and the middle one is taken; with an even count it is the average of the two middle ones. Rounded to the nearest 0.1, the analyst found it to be 9.6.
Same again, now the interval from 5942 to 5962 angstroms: 10.1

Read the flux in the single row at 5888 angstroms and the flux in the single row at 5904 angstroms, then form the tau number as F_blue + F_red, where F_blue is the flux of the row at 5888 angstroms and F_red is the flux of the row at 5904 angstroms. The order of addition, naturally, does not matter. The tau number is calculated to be 18.5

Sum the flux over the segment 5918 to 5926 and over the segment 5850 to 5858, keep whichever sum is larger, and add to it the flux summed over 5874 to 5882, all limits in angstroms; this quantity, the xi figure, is 39.0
